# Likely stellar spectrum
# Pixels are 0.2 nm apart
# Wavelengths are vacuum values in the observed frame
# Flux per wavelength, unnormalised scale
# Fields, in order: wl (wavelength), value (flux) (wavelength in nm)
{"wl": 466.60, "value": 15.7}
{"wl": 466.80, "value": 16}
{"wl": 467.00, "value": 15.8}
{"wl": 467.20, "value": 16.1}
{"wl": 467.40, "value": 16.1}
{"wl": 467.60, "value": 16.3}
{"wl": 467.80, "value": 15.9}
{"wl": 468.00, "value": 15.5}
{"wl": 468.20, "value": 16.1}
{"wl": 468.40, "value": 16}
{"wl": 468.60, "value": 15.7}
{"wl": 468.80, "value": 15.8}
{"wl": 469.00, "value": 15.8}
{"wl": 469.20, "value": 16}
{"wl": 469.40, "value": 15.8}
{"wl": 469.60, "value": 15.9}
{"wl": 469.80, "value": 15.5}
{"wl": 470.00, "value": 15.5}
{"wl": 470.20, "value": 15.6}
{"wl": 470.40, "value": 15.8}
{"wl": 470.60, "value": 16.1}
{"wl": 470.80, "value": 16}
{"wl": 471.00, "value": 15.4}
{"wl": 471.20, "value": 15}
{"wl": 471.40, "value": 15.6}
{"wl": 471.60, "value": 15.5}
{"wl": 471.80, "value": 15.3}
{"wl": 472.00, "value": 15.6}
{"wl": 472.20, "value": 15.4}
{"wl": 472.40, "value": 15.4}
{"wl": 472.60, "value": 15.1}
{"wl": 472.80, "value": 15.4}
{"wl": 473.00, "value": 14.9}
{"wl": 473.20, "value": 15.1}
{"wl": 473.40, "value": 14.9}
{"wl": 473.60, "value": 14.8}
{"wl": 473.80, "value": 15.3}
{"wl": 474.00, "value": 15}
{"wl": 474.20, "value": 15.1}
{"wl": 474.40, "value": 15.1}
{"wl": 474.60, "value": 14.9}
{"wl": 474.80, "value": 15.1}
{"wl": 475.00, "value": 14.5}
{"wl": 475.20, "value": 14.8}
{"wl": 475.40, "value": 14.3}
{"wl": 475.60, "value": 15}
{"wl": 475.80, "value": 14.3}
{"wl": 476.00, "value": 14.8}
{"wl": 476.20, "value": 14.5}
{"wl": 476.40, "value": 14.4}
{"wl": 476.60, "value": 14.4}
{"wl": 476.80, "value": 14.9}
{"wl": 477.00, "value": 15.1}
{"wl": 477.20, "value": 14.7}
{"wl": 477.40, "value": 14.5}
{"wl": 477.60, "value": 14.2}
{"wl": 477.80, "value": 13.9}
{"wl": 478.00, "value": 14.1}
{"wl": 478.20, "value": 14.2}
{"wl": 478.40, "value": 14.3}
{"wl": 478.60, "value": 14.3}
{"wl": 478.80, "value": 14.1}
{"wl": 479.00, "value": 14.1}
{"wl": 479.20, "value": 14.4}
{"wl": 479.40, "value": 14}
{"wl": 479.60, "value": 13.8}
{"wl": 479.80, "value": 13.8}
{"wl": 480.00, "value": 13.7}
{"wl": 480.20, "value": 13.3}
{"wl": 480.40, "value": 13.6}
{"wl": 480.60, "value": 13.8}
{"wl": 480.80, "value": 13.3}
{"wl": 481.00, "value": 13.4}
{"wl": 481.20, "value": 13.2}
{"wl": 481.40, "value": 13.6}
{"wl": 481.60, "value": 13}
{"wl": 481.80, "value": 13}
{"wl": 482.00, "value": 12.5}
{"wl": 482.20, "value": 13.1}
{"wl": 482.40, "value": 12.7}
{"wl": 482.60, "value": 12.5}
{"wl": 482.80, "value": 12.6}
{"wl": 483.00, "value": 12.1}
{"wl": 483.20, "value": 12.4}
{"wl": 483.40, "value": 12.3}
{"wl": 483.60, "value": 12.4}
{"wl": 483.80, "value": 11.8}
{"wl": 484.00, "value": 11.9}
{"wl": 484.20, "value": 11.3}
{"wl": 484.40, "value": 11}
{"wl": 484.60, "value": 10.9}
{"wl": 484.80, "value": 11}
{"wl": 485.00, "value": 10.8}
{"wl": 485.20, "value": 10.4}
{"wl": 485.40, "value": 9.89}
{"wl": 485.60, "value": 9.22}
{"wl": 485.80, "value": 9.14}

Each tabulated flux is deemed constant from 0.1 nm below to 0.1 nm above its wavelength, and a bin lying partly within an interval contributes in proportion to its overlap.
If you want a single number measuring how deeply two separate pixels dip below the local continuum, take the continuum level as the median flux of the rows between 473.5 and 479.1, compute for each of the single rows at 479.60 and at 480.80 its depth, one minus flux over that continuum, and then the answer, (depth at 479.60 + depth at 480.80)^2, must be 0.017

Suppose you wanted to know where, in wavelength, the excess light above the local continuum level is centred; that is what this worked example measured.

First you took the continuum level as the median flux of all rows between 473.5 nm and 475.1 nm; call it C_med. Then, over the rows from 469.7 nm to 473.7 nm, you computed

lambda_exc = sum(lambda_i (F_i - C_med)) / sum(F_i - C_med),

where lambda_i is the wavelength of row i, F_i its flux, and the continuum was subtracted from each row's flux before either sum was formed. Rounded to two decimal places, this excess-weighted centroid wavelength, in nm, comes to 470.88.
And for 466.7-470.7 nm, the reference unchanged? 468.57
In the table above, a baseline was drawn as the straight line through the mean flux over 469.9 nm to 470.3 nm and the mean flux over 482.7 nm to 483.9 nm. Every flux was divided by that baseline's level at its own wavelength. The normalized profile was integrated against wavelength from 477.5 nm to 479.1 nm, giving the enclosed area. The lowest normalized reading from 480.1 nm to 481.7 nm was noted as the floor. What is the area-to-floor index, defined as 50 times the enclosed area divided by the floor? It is 82.1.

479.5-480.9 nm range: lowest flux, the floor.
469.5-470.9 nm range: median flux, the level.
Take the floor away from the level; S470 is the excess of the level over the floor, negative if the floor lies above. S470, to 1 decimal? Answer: 2.5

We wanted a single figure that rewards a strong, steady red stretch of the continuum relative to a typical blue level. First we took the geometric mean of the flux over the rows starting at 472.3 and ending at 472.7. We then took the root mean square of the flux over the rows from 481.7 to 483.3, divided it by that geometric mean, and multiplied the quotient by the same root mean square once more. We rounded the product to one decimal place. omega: 10.4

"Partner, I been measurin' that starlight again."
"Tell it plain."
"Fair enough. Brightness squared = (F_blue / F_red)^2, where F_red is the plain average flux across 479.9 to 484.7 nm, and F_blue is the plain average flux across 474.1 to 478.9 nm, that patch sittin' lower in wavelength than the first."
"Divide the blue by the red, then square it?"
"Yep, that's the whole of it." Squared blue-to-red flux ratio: 1.33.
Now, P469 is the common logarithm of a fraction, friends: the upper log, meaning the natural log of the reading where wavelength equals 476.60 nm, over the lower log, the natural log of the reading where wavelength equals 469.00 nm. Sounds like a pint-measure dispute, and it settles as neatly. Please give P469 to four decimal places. -0.0149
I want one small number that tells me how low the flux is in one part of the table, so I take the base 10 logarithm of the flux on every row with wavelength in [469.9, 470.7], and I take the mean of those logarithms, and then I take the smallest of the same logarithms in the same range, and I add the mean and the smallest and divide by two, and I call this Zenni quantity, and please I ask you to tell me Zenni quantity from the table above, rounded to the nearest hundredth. 1.19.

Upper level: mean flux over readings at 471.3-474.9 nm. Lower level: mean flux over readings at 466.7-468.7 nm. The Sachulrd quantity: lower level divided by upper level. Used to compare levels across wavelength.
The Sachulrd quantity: 1.05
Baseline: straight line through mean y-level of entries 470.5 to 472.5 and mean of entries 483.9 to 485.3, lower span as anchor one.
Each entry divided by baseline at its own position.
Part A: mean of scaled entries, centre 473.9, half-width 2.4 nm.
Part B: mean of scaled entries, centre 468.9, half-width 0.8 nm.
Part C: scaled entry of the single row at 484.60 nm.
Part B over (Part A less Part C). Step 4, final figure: 29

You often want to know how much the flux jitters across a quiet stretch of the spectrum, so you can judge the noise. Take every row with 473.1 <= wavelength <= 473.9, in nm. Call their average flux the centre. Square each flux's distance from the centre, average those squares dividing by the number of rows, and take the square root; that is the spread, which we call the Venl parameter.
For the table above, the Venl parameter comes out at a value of 0.19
